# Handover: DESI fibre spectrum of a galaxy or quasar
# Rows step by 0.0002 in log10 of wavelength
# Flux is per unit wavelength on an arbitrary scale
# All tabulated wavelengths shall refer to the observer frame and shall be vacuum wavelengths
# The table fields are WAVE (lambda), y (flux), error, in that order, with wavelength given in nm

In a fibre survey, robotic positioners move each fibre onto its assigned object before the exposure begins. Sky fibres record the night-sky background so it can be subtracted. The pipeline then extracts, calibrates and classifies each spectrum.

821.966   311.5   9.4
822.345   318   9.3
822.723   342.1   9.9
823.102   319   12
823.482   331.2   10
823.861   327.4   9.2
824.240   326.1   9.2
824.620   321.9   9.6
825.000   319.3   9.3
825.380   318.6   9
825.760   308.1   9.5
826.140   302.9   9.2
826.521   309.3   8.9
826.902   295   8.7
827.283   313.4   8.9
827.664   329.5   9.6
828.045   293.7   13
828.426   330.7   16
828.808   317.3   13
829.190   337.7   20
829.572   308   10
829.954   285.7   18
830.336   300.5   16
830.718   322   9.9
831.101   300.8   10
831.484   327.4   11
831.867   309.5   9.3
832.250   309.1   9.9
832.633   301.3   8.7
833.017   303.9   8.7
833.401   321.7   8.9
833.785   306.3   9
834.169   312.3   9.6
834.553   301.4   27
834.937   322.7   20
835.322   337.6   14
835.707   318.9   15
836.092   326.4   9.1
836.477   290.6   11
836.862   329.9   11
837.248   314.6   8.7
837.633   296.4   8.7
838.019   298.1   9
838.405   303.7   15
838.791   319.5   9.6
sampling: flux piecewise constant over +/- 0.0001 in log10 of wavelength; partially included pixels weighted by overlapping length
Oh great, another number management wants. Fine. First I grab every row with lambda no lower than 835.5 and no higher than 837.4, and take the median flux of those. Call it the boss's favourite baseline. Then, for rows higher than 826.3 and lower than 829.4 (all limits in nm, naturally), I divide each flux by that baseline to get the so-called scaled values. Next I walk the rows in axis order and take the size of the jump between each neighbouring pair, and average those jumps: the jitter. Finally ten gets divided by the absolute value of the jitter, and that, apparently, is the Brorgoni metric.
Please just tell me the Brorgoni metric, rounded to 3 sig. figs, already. 144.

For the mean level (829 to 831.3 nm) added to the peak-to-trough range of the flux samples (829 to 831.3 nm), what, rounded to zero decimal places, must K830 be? 361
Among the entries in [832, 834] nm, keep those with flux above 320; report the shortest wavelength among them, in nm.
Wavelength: 833.401 nm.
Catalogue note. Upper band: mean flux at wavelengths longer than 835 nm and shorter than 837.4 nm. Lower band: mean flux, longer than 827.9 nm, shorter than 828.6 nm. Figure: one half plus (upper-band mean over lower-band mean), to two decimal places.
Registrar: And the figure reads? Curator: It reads 1.52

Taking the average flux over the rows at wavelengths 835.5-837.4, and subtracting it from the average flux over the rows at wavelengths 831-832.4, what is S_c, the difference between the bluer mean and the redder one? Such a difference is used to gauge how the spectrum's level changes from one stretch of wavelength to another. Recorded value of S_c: -4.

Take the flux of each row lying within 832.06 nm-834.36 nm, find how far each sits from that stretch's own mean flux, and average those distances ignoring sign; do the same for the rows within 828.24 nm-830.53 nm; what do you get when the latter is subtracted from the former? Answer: -10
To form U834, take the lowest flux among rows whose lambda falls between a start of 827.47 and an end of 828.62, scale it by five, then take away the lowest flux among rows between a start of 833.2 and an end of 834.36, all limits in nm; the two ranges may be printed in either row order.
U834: 1162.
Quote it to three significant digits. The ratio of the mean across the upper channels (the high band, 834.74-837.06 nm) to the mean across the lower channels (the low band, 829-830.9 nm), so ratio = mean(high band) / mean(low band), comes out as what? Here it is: 1.03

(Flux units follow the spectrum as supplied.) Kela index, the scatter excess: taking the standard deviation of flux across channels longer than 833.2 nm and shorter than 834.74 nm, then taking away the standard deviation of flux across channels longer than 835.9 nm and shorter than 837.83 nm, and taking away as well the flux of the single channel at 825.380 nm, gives -327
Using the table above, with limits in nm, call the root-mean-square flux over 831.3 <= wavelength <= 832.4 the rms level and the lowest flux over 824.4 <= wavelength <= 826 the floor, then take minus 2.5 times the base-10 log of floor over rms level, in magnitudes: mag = 0.03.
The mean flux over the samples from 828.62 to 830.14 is 312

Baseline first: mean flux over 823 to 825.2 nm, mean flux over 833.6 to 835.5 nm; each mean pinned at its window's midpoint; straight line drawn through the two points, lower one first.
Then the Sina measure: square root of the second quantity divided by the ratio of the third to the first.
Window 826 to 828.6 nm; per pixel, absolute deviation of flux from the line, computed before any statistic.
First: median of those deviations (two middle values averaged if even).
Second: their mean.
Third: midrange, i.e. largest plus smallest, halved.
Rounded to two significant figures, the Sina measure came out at 3.4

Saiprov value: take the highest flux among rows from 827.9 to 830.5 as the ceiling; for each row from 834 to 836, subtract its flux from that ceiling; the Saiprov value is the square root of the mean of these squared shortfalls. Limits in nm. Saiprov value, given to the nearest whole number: 23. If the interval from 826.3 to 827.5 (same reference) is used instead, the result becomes 33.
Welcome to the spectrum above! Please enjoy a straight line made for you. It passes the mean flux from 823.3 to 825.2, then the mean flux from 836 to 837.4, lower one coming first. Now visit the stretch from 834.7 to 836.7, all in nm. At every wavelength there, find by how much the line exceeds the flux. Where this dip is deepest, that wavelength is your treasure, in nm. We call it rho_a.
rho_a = 836.477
